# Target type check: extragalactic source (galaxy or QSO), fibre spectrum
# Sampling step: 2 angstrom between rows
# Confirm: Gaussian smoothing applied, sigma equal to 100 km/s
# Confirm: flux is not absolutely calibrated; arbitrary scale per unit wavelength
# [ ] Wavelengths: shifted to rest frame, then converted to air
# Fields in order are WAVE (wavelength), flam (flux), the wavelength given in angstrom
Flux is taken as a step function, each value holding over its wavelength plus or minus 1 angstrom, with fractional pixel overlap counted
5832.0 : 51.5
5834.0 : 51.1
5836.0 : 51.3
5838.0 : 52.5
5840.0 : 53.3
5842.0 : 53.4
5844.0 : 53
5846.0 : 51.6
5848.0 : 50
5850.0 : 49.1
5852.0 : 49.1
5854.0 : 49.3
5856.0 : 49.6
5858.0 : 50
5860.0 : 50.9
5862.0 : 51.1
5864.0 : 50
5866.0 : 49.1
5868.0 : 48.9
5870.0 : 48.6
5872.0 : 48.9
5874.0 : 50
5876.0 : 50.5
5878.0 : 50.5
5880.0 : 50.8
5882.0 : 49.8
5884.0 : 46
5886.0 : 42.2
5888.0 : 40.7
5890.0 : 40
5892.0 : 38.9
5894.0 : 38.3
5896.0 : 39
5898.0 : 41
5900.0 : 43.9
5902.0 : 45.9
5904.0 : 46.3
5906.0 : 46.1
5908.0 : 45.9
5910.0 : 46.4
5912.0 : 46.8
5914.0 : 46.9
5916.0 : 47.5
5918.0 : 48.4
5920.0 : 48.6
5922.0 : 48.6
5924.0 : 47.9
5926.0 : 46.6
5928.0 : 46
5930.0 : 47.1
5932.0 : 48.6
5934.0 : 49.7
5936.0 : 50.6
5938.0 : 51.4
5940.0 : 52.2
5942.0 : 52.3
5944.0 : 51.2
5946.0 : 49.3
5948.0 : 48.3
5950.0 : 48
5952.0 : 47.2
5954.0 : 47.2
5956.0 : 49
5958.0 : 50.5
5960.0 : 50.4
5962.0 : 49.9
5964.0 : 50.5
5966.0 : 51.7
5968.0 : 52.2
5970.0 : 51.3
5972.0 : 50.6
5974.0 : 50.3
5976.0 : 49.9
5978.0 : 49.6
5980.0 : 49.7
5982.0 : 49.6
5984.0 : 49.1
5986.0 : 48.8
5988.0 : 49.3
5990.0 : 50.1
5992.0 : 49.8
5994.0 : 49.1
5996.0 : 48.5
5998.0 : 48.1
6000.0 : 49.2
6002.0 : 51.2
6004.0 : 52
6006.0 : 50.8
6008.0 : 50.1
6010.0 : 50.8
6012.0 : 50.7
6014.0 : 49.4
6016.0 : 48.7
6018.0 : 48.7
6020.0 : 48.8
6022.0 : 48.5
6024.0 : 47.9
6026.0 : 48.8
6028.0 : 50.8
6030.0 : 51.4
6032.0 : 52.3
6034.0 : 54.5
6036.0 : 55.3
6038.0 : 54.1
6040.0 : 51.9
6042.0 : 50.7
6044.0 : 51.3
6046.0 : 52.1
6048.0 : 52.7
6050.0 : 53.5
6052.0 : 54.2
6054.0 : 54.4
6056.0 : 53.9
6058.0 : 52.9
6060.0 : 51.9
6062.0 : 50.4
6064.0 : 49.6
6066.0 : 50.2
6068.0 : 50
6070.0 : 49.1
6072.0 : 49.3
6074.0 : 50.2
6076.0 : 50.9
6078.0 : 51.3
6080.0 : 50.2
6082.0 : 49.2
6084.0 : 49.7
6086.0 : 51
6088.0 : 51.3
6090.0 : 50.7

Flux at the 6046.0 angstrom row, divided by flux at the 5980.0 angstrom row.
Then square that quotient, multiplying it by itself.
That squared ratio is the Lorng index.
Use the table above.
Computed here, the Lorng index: 1.10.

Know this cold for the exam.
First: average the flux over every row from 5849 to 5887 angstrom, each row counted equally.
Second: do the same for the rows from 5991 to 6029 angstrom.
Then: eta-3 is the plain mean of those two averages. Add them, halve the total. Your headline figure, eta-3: 49.4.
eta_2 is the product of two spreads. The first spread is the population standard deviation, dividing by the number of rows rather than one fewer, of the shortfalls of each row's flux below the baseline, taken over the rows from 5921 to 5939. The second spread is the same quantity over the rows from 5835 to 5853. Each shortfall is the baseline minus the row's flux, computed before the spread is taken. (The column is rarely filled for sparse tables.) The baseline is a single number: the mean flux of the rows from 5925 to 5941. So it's 2.8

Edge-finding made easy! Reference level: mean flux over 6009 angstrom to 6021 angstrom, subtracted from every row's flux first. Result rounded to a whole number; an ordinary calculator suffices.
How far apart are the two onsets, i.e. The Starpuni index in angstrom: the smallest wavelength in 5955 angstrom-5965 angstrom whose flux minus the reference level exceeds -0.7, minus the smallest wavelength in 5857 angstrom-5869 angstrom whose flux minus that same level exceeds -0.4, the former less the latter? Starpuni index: 98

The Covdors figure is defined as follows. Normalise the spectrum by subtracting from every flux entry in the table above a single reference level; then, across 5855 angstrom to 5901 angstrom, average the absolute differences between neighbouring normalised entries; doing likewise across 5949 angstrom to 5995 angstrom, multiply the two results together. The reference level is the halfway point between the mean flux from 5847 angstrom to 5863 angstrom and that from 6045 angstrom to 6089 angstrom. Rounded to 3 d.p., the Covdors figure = 0.648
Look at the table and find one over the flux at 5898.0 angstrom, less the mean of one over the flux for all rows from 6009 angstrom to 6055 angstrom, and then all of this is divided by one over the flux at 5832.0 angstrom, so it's 0.25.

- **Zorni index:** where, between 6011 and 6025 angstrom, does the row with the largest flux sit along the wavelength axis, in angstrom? 6012.0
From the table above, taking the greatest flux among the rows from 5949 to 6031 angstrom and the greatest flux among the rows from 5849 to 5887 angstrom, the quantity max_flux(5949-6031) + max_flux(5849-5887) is 103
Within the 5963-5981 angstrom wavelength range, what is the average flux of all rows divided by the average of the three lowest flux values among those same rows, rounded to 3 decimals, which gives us 1.018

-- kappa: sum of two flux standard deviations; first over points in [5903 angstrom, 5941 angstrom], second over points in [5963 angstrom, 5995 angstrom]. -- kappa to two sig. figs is 2.8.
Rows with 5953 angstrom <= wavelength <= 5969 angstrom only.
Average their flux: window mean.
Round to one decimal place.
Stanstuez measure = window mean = 50.2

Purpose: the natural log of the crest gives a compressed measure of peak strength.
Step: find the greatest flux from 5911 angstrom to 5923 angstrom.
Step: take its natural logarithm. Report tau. 3.88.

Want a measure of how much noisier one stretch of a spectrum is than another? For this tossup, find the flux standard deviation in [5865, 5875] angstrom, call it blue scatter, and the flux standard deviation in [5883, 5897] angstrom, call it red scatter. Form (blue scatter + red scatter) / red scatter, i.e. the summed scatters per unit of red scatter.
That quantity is 1.2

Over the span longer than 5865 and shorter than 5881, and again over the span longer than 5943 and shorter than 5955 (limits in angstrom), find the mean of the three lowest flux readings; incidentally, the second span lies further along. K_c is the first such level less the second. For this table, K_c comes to 1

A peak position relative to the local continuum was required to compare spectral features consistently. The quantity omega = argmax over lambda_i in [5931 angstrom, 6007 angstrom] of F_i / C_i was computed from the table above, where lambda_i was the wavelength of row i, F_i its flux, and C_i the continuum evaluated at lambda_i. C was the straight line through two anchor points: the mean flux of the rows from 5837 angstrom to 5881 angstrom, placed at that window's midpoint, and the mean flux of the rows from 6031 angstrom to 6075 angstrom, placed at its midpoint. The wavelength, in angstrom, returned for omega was 5942.0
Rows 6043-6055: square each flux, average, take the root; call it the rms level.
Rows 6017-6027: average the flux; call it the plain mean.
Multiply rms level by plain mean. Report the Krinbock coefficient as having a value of 2575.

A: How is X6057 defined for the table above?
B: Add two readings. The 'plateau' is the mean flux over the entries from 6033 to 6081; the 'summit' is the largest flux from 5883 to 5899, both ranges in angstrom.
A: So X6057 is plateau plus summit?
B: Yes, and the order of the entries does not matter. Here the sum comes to 98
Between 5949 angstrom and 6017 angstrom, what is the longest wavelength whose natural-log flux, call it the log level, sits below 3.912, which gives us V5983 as 6016.0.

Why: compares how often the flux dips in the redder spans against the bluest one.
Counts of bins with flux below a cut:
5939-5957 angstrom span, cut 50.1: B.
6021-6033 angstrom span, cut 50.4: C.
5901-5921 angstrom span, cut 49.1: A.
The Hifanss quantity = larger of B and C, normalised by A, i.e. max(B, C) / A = 0.60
